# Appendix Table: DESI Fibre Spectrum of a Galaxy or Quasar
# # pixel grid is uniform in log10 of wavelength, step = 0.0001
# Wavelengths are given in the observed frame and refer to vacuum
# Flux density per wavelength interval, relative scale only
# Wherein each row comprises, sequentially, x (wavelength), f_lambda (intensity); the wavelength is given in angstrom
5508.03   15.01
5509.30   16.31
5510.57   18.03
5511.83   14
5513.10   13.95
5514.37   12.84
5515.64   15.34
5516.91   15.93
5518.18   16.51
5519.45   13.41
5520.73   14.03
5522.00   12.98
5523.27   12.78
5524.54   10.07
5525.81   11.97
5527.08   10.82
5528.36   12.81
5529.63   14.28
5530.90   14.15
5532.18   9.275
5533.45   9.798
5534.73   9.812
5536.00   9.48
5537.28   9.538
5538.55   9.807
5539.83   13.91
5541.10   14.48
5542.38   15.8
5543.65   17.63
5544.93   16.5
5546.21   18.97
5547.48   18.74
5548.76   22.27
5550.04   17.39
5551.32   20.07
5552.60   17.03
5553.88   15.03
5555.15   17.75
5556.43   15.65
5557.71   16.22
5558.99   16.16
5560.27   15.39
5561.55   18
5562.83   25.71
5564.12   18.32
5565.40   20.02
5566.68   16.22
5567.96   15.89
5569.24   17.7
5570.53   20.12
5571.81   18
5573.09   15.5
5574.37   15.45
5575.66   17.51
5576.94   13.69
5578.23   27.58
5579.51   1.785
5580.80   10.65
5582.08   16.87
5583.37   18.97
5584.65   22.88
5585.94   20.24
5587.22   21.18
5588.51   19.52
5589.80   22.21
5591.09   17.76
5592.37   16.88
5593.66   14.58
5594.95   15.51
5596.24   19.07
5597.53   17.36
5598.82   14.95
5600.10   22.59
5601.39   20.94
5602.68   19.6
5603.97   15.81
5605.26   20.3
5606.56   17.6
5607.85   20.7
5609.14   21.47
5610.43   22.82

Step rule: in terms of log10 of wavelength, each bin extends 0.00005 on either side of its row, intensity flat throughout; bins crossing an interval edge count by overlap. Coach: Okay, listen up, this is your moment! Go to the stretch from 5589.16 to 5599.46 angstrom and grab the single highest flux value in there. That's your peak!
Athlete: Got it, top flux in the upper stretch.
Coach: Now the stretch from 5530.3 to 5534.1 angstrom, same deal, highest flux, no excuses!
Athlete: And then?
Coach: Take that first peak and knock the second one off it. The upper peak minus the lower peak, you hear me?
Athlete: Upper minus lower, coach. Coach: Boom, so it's 8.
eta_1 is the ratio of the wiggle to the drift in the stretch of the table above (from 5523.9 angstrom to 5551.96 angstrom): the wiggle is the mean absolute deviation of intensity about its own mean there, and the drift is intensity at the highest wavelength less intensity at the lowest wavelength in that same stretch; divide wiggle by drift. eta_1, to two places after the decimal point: 0.33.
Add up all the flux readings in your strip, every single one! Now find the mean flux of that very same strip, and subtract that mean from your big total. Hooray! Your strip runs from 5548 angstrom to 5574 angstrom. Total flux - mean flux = 341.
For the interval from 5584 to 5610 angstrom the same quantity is 362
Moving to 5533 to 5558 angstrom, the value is 291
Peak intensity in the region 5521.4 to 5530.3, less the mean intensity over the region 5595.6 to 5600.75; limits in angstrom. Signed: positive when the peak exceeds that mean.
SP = -4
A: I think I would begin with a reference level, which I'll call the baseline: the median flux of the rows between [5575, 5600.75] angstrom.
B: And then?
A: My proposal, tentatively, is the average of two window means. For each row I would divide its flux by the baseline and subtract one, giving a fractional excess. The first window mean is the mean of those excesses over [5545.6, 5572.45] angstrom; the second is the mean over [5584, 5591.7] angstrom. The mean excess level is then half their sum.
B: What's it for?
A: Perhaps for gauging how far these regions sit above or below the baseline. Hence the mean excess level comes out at 0.10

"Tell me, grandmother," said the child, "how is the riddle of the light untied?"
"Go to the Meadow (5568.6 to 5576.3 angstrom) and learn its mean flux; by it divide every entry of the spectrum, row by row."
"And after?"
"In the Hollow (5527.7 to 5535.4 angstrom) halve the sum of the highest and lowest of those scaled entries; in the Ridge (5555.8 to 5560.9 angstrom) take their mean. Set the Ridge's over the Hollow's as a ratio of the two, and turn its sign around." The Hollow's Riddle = -1.35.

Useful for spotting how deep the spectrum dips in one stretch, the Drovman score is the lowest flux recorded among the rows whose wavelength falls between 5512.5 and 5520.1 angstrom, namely 12.84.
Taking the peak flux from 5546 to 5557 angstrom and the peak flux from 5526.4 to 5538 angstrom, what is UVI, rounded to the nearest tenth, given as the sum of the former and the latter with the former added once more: 58.8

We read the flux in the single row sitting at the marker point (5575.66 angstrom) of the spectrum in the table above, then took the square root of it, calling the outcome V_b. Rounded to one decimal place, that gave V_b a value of 4.2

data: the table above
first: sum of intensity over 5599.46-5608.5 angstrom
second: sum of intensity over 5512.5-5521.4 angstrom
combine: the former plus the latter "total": 240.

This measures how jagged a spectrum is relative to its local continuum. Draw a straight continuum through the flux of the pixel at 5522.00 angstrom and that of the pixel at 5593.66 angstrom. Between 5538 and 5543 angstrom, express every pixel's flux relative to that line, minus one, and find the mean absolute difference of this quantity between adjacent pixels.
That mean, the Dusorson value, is 0.147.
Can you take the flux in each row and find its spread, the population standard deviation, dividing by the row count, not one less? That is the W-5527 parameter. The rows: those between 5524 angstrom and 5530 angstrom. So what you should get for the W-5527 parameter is 1.48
